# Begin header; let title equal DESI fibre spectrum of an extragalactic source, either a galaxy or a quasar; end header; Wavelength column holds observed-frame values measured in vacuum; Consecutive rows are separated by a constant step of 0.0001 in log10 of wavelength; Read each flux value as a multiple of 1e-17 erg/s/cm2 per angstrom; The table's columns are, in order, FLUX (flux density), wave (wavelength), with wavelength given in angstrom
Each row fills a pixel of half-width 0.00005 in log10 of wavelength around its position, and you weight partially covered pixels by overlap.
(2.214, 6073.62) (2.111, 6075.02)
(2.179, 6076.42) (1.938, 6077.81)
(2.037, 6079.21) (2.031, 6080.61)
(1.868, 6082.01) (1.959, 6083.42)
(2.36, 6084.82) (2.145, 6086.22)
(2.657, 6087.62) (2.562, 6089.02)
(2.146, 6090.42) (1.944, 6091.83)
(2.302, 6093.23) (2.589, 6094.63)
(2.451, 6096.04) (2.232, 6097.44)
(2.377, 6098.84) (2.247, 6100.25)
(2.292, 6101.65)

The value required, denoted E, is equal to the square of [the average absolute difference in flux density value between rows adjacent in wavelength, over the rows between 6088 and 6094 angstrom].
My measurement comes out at 0.106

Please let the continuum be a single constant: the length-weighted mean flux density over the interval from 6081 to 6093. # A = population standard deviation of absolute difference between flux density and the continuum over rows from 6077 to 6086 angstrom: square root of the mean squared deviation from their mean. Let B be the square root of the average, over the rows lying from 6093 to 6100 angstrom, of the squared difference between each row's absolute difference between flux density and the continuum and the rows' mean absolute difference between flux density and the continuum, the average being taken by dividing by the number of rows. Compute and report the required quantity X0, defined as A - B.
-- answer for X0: -0.06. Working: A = 0.06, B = 0.12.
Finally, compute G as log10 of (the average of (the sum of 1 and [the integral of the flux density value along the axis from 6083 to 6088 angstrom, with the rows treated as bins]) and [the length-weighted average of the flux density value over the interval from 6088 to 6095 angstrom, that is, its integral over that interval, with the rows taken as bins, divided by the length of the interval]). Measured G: 0.87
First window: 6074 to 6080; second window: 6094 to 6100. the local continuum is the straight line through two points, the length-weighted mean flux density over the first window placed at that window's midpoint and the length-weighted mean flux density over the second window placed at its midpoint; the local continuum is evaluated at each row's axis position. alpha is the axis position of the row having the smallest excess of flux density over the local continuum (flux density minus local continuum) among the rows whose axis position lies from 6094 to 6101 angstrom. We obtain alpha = 6100.25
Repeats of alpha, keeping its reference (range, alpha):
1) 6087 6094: 6091.83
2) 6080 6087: 6082.01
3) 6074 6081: 6077.81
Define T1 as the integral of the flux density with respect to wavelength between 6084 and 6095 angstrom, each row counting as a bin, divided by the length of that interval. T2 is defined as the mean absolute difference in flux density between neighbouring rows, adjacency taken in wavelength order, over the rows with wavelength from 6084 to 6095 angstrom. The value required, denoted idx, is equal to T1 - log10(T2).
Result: 2.85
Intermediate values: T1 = 2.33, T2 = 0.30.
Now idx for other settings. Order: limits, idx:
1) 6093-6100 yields 3.09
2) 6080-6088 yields 2.71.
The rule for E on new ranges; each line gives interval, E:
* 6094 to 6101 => 0.025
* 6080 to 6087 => 0.047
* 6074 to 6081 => 0.011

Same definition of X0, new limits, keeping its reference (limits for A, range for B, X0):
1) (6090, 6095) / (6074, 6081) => 0.05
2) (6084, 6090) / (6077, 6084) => 0.09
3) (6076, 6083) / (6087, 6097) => -0.03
